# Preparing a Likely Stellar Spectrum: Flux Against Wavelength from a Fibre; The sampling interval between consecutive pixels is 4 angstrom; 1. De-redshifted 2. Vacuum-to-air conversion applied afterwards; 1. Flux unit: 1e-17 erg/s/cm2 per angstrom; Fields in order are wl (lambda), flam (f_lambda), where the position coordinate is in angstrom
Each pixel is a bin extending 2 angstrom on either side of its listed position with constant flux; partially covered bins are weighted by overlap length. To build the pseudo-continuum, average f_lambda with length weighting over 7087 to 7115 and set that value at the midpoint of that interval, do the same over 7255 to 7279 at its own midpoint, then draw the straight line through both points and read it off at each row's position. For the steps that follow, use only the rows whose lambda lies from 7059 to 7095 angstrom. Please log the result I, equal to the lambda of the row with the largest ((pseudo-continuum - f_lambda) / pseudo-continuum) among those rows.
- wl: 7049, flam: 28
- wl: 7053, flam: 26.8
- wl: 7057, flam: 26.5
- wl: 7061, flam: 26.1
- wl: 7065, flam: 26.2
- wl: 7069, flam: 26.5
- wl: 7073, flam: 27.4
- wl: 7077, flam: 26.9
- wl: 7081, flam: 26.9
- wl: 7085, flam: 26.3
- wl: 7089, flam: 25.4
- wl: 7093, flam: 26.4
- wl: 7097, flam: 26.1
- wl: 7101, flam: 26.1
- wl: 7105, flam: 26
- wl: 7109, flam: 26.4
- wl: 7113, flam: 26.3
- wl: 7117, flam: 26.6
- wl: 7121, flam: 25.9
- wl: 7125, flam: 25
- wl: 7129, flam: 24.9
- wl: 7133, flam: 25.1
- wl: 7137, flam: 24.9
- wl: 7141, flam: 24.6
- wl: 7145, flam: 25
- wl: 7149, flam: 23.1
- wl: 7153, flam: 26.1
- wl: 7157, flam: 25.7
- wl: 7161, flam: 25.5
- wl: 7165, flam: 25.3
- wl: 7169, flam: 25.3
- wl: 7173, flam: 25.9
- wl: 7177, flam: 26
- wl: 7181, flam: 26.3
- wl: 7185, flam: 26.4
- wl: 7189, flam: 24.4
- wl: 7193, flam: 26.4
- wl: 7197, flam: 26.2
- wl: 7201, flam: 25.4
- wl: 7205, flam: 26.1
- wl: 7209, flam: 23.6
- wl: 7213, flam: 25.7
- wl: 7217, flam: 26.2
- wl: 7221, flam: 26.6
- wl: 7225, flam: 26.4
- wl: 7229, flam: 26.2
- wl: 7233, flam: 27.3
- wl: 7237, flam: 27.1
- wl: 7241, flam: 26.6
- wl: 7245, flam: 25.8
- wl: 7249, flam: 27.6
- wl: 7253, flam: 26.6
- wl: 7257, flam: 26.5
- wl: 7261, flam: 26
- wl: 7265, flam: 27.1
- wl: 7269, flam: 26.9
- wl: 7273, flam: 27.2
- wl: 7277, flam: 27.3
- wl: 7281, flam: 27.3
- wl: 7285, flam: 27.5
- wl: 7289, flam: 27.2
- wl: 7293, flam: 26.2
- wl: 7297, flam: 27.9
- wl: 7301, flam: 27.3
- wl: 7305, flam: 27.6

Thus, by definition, 7089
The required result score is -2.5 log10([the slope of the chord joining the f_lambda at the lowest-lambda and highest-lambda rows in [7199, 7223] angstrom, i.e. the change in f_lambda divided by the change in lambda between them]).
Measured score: 3.1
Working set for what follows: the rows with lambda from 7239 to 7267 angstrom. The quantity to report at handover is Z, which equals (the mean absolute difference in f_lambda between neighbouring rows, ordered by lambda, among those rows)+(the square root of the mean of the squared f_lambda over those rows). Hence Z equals 27.5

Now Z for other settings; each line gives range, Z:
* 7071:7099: 27.0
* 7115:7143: 25.7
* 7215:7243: 27.1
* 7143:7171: 26.1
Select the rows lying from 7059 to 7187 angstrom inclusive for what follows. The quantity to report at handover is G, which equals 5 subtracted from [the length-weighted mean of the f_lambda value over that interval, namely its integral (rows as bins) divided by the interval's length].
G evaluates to 20.8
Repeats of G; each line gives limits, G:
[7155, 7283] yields 21.2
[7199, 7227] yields 20.7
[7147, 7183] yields 20.5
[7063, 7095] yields 21.5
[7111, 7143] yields 20.4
